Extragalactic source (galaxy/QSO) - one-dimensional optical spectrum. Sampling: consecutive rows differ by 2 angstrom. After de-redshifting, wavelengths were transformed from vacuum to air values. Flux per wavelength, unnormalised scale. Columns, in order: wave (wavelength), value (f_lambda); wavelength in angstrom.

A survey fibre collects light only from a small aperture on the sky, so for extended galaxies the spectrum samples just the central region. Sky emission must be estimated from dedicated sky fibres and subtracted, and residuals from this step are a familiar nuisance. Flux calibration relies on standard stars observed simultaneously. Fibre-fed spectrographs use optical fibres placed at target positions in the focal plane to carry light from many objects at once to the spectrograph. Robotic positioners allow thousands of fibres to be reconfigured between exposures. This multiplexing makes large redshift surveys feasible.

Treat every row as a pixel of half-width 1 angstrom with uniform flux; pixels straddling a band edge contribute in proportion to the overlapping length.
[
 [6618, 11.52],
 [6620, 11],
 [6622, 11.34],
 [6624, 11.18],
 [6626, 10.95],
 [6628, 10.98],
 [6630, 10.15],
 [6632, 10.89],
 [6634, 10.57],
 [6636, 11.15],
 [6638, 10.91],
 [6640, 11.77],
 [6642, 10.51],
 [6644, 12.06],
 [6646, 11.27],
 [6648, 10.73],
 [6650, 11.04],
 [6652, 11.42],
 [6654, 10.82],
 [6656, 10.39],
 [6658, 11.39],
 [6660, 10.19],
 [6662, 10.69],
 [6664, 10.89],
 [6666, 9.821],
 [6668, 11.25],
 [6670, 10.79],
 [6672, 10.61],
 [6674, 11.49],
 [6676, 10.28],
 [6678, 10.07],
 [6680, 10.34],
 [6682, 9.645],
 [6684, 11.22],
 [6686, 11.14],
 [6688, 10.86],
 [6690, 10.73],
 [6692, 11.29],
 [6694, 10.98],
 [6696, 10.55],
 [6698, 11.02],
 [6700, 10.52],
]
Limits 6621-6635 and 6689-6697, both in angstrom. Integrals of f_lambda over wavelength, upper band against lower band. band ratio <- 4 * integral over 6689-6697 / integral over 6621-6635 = 2.3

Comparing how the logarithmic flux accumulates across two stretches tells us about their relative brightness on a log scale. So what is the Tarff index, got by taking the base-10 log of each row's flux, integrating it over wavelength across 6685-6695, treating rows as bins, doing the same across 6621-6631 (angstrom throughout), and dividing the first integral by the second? 1.0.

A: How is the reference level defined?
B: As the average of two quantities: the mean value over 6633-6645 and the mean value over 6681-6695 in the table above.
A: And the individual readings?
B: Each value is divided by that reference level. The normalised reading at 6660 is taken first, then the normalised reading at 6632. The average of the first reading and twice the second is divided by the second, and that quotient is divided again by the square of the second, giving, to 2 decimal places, 1.50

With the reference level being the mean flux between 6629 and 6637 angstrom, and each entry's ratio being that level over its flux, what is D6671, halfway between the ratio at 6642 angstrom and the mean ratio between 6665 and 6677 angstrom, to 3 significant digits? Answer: 1.01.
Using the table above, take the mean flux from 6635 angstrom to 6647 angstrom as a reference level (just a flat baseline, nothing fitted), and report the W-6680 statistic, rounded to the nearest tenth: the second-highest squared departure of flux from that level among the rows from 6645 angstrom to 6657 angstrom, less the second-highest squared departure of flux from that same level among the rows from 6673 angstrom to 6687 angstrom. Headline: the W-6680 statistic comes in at -1.2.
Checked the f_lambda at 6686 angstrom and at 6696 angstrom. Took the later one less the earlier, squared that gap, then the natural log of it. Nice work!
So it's -1.1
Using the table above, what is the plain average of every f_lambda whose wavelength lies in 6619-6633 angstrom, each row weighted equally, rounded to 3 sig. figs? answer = 10.9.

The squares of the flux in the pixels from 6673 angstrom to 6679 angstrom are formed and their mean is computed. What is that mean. 113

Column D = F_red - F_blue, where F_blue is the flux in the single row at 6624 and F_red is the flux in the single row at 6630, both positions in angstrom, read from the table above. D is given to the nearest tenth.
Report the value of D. -1.0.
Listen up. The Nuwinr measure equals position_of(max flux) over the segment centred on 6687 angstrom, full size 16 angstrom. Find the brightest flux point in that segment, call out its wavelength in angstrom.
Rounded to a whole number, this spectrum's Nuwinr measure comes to 6692 angstrom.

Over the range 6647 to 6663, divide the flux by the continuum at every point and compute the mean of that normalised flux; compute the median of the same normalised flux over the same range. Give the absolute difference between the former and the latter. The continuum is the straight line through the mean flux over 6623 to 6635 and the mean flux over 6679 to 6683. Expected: 0.0030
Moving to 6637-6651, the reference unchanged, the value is 0.0045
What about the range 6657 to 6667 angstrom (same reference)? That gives 0.0092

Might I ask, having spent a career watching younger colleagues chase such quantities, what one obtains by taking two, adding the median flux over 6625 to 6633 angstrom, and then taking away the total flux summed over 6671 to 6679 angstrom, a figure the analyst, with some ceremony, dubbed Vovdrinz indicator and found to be -29.5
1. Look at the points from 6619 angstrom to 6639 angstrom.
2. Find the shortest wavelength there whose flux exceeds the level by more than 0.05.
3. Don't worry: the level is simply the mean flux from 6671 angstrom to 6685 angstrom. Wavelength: 6620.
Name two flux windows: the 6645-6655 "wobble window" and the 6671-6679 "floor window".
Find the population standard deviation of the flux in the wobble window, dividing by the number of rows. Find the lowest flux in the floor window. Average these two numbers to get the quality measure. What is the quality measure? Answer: 5.17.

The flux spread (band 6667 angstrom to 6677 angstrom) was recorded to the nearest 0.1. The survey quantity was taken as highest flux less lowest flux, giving 1.2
